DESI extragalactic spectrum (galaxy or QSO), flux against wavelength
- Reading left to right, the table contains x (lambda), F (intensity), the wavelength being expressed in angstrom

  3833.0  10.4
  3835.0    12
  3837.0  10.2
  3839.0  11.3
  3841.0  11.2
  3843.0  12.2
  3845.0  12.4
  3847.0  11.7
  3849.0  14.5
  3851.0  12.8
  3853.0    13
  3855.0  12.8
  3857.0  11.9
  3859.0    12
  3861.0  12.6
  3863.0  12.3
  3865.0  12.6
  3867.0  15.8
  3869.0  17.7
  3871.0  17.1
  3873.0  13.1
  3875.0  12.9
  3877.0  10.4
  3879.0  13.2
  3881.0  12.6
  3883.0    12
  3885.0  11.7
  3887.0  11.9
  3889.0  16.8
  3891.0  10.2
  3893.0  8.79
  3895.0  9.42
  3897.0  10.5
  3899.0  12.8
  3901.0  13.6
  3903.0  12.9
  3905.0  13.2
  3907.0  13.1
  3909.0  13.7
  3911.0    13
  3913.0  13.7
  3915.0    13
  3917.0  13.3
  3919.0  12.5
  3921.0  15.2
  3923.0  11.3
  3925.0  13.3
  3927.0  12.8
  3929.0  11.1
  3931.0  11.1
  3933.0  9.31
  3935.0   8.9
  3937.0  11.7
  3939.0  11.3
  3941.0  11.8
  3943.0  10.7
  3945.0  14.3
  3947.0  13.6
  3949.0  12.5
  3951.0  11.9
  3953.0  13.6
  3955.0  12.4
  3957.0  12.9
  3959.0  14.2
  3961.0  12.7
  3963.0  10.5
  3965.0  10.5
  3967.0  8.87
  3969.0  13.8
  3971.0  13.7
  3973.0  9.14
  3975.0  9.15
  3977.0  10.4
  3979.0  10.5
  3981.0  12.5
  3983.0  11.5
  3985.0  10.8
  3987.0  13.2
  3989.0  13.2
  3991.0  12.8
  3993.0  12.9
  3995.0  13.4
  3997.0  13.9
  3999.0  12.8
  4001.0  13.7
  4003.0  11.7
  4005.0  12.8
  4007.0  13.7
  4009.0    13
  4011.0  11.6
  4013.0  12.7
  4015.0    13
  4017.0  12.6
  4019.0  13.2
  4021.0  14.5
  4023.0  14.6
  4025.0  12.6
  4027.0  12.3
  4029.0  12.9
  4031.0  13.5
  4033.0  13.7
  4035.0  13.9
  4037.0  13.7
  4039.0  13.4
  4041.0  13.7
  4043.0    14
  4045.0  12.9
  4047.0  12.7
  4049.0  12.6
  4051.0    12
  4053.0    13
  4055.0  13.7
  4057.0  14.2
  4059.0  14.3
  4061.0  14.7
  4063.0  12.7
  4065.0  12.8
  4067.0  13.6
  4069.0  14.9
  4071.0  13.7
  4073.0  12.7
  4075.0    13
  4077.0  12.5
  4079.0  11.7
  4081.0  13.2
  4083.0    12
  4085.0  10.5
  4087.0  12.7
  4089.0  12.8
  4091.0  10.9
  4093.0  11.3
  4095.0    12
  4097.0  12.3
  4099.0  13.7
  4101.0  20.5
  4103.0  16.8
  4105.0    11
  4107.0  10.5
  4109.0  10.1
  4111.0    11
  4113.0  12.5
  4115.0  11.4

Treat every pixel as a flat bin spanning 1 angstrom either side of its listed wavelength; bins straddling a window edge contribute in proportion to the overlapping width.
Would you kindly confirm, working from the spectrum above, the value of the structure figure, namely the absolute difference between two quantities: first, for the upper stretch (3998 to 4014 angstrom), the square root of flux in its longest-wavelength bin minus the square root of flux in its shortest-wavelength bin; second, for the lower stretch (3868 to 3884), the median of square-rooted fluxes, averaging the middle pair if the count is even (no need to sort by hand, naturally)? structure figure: 3.62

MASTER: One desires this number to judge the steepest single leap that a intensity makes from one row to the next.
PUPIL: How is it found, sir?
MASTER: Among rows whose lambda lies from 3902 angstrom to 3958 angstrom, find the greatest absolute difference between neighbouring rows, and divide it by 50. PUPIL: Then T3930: 0.078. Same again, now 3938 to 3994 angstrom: 0.099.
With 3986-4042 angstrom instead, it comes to 0.040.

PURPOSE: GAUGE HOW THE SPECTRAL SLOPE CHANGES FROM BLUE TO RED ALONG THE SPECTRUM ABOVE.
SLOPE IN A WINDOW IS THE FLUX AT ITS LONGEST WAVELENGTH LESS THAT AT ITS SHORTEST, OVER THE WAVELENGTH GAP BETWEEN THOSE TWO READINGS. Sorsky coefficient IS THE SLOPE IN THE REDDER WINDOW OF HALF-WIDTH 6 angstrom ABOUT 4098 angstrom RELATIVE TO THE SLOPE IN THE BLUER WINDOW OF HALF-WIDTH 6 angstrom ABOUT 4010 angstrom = 27.5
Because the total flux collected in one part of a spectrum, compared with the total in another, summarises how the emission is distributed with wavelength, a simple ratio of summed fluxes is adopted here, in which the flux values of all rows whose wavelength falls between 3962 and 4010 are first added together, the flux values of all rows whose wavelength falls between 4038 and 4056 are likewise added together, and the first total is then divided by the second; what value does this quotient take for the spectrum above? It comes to 2.4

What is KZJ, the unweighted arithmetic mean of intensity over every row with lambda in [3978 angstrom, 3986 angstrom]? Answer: 11.3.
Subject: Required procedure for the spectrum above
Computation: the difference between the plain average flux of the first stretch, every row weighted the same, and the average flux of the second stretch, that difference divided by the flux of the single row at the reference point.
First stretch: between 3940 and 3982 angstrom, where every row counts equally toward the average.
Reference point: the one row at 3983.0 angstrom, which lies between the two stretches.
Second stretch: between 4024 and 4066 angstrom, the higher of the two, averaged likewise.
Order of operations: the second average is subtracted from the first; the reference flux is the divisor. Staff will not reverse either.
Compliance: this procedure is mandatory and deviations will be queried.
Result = -0.12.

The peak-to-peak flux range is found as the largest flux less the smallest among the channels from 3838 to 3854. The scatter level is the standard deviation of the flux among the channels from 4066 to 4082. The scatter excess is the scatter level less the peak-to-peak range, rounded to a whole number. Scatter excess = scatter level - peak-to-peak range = -2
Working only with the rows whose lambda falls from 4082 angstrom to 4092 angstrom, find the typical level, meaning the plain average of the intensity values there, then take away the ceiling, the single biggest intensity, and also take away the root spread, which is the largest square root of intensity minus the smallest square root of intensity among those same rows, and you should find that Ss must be -1.4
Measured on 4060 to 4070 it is -1.5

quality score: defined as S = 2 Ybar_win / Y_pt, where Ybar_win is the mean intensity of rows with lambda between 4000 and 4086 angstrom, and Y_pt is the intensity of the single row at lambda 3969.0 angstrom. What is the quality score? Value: 1.9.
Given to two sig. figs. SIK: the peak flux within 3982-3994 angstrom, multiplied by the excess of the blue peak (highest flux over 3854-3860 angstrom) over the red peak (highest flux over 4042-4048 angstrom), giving -16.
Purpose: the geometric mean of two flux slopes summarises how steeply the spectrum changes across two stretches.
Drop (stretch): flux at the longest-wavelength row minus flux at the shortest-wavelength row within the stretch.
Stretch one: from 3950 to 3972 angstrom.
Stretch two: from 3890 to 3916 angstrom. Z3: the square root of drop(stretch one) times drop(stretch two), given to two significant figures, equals 2.2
